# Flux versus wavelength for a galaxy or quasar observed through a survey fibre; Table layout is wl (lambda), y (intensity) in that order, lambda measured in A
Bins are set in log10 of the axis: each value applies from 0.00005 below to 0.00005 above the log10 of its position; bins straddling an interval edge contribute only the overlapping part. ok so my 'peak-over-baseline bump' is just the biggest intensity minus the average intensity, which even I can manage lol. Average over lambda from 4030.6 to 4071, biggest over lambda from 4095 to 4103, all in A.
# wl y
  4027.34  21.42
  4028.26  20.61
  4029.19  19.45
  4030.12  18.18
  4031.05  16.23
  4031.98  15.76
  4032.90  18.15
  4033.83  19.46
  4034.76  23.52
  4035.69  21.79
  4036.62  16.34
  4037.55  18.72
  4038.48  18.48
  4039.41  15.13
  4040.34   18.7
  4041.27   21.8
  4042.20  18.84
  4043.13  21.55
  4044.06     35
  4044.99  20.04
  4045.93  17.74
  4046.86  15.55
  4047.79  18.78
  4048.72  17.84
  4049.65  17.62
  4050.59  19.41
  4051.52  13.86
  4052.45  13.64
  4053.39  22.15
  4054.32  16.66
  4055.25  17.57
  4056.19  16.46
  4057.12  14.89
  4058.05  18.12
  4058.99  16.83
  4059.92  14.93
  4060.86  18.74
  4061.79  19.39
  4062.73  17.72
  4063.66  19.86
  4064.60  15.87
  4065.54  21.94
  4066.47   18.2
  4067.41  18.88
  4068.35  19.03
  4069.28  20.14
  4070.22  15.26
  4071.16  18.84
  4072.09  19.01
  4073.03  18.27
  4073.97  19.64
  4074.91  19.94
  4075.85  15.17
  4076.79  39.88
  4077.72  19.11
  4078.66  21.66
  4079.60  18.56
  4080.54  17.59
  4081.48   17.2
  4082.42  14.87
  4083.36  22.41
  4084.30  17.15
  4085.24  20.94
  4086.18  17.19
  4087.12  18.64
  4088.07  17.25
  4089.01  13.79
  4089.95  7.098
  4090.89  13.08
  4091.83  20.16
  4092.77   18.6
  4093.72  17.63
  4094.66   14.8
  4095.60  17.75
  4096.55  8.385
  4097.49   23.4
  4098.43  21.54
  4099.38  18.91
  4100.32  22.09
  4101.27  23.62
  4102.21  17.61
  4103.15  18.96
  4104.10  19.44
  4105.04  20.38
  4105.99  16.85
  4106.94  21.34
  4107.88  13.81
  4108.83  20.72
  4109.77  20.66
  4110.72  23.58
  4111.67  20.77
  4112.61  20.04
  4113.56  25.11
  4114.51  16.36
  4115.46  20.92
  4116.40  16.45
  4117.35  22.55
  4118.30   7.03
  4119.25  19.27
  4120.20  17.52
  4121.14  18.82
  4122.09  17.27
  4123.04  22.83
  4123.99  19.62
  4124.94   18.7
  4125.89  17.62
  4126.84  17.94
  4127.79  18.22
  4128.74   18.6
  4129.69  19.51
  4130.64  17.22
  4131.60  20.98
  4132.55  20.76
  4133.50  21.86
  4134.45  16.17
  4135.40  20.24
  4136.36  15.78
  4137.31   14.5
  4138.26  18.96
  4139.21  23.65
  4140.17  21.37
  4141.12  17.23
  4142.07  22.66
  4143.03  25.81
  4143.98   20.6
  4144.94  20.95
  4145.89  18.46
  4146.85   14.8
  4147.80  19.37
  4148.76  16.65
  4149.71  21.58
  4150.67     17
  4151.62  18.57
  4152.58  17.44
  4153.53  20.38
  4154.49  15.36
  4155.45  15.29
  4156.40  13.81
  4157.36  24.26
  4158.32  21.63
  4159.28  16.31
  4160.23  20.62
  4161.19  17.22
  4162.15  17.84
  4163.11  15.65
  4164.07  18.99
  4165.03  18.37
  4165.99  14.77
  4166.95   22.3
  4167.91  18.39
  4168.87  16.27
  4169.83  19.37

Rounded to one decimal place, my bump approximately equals 5.1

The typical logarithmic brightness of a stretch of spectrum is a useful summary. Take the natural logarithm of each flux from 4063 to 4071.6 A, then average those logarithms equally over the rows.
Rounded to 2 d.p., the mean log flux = 2.92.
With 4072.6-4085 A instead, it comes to 2.97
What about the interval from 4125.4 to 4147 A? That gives 2.95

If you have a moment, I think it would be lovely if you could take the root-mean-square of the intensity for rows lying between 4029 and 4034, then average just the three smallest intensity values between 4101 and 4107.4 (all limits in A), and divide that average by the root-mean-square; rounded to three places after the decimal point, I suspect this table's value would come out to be 0.993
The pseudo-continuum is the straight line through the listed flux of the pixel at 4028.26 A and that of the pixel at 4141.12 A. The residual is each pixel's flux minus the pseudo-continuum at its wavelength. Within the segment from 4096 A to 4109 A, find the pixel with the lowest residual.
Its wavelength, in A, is 4096.55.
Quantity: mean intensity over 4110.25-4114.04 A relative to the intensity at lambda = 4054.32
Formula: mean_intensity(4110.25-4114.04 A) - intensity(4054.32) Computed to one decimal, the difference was 5.7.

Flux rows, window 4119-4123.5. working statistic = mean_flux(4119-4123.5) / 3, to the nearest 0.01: 6.38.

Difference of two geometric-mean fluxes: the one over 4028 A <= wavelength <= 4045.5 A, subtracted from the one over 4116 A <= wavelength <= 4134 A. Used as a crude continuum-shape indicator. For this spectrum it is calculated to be -1.39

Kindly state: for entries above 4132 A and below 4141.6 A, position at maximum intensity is 4139.21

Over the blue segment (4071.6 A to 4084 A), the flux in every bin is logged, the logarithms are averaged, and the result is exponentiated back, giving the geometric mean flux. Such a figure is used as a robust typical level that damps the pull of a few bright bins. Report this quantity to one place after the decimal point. 19.6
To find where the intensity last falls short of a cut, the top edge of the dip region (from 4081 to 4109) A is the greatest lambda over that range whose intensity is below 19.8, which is 4107.88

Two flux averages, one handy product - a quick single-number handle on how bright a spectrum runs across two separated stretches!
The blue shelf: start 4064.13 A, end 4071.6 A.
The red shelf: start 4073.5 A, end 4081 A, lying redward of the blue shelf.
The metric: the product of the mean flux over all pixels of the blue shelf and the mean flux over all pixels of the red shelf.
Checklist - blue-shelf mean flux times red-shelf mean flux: 397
